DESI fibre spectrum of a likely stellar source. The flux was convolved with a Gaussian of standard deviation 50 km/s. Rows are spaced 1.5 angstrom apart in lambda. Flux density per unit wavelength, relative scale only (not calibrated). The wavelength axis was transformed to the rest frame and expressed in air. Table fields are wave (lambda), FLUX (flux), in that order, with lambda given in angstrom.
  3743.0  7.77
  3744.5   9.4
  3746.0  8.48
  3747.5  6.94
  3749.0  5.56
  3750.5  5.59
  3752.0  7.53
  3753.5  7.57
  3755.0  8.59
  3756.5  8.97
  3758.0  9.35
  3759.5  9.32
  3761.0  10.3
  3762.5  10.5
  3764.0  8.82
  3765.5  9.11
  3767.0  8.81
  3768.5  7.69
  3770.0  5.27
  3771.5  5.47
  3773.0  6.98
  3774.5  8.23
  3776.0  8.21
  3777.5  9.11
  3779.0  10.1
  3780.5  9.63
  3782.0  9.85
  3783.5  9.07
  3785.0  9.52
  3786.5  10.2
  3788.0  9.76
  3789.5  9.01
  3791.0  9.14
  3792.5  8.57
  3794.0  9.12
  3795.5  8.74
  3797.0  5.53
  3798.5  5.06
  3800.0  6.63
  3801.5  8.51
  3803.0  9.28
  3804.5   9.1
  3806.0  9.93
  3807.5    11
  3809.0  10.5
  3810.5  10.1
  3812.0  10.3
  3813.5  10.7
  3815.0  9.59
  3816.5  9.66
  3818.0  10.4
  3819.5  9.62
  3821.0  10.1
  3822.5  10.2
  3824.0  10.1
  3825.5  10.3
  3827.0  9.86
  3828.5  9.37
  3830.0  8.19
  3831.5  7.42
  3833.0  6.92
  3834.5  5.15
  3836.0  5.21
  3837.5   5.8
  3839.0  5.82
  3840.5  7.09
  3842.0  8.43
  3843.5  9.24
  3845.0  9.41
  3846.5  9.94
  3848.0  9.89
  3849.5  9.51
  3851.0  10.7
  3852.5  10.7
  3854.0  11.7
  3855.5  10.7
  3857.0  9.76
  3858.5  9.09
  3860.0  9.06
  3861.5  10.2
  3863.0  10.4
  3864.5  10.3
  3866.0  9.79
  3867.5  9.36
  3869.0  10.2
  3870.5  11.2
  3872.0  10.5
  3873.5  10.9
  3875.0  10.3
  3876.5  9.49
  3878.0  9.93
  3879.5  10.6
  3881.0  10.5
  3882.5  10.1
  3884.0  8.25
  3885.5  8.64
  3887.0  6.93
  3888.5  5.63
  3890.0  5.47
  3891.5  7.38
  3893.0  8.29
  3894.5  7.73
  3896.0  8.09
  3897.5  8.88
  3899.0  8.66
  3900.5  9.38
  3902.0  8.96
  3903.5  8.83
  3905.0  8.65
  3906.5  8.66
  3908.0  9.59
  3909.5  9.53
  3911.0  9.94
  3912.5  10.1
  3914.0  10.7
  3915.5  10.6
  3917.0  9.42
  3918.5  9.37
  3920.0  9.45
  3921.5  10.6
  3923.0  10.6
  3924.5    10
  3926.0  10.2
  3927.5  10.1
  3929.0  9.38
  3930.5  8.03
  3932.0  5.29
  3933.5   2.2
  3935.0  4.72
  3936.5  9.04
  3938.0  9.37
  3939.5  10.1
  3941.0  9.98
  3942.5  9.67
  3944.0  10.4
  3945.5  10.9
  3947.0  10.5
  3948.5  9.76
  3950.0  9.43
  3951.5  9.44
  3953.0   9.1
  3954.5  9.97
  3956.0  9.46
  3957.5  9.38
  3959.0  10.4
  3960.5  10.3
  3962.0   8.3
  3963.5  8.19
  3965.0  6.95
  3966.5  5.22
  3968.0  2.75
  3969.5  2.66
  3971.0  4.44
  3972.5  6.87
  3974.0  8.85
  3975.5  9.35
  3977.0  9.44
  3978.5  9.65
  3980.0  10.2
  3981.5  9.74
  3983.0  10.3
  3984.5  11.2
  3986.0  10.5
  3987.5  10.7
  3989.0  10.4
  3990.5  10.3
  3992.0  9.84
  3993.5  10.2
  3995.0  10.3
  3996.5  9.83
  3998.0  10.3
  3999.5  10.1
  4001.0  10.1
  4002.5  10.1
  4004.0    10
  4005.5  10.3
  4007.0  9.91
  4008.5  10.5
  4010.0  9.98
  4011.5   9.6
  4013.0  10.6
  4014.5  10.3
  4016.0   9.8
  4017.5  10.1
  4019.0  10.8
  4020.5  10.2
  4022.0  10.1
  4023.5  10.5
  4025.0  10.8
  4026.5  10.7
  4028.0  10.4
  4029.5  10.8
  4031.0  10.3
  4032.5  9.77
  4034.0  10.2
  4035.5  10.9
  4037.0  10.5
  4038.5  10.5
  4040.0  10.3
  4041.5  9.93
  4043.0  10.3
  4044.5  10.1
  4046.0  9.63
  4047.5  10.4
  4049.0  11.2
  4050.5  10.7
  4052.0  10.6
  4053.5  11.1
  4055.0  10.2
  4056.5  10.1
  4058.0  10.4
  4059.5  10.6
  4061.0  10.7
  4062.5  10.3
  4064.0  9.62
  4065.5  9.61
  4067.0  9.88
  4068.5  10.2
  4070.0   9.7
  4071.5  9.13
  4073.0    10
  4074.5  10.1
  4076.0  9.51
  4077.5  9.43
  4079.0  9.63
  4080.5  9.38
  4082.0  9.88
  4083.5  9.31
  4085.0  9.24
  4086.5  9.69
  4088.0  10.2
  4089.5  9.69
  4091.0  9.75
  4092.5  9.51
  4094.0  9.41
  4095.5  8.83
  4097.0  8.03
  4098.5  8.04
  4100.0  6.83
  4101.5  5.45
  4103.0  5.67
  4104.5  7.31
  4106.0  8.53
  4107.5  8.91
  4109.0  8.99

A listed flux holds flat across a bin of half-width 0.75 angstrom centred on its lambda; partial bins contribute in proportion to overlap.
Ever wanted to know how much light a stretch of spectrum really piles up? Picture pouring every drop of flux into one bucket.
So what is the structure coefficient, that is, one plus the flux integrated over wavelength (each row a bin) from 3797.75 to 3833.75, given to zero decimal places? 335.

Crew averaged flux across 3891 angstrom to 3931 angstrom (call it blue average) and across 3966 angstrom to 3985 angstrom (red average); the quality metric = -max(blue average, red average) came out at -9.3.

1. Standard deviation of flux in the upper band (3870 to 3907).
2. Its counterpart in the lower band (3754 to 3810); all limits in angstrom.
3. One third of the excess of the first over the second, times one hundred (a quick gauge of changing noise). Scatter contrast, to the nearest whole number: 0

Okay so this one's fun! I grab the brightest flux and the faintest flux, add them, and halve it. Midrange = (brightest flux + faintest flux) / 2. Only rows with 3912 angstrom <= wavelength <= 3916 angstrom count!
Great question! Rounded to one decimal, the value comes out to 10.4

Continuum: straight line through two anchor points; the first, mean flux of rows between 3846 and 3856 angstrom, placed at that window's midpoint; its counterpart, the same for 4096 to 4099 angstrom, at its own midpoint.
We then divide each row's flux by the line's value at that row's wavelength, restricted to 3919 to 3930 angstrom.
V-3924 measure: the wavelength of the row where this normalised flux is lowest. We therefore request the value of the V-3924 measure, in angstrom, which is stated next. 3920.0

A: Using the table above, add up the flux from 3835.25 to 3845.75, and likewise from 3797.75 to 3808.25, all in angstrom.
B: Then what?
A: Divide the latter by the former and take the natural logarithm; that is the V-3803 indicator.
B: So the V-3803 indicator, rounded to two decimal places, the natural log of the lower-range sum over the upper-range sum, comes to 0.15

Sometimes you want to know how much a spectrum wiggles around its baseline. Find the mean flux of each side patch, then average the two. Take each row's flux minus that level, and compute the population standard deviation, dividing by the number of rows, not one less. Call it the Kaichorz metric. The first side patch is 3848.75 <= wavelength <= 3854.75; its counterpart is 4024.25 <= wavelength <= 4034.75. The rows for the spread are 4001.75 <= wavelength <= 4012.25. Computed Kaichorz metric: 0.27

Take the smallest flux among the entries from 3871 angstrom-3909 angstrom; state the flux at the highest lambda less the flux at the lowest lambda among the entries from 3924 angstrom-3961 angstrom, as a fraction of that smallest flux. 0.1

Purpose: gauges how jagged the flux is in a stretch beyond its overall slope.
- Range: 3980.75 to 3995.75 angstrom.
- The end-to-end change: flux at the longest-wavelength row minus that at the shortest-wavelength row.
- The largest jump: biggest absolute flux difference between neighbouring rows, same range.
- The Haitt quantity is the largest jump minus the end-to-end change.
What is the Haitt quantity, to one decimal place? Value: 0.3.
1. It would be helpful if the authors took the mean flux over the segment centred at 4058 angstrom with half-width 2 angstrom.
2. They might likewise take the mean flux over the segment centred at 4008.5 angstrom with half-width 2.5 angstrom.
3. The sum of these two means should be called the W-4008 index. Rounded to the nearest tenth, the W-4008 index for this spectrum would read 20.5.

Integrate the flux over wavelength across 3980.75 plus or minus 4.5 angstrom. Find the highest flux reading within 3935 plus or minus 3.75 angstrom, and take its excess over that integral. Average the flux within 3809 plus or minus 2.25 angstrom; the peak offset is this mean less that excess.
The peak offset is 92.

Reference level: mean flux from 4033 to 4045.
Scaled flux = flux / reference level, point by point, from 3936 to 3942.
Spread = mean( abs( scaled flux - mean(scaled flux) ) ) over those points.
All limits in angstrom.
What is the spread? 0.040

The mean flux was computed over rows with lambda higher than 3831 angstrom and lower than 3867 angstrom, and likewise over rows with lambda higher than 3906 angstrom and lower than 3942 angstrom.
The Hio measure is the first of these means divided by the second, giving 0.98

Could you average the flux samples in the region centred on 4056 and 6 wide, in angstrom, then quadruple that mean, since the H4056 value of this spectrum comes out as 42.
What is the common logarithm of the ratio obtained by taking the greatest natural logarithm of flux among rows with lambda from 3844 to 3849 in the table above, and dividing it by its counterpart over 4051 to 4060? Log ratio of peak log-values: -0.020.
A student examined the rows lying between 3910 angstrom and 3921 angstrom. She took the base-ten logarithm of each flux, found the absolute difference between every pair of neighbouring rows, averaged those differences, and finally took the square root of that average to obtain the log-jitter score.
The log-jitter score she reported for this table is 0.125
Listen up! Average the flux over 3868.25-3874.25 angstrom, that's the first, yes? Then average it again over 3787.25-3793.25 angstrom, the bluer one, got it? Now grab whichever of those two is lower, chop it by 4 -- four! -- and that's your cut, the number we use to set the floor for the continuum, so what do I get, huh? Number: 2.28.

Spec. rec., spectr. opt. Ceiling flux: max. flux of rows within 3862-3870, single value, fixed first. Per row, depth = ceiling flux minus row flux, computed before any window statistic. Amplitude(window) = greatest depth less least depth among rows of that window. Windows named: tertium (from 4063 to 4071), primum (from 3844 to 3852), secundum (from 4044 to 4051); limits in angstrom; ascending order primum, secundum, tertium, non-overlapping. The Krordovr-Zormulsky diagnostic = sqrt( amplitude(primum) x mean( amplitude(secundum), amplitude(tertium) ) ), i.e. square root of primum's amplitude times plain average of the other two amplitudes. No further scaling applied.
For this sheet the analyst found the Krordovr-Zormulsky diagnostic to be 1.2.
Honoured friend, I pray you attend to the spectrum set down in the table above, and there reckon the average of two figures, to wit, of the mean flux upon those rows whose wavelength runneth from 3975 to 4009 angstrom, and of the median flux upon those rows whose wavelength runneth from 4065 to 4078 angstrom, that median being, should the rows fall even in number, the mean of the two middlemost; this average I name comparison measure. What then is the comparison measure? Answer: 9.9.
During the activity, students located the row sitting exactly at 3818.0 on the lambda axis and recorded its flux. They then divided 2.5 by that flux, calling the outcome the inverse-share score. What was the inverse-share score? 0.240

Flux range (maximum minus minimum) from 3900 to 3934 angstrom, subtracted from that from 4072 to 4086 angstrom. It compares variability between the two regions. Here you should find -8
